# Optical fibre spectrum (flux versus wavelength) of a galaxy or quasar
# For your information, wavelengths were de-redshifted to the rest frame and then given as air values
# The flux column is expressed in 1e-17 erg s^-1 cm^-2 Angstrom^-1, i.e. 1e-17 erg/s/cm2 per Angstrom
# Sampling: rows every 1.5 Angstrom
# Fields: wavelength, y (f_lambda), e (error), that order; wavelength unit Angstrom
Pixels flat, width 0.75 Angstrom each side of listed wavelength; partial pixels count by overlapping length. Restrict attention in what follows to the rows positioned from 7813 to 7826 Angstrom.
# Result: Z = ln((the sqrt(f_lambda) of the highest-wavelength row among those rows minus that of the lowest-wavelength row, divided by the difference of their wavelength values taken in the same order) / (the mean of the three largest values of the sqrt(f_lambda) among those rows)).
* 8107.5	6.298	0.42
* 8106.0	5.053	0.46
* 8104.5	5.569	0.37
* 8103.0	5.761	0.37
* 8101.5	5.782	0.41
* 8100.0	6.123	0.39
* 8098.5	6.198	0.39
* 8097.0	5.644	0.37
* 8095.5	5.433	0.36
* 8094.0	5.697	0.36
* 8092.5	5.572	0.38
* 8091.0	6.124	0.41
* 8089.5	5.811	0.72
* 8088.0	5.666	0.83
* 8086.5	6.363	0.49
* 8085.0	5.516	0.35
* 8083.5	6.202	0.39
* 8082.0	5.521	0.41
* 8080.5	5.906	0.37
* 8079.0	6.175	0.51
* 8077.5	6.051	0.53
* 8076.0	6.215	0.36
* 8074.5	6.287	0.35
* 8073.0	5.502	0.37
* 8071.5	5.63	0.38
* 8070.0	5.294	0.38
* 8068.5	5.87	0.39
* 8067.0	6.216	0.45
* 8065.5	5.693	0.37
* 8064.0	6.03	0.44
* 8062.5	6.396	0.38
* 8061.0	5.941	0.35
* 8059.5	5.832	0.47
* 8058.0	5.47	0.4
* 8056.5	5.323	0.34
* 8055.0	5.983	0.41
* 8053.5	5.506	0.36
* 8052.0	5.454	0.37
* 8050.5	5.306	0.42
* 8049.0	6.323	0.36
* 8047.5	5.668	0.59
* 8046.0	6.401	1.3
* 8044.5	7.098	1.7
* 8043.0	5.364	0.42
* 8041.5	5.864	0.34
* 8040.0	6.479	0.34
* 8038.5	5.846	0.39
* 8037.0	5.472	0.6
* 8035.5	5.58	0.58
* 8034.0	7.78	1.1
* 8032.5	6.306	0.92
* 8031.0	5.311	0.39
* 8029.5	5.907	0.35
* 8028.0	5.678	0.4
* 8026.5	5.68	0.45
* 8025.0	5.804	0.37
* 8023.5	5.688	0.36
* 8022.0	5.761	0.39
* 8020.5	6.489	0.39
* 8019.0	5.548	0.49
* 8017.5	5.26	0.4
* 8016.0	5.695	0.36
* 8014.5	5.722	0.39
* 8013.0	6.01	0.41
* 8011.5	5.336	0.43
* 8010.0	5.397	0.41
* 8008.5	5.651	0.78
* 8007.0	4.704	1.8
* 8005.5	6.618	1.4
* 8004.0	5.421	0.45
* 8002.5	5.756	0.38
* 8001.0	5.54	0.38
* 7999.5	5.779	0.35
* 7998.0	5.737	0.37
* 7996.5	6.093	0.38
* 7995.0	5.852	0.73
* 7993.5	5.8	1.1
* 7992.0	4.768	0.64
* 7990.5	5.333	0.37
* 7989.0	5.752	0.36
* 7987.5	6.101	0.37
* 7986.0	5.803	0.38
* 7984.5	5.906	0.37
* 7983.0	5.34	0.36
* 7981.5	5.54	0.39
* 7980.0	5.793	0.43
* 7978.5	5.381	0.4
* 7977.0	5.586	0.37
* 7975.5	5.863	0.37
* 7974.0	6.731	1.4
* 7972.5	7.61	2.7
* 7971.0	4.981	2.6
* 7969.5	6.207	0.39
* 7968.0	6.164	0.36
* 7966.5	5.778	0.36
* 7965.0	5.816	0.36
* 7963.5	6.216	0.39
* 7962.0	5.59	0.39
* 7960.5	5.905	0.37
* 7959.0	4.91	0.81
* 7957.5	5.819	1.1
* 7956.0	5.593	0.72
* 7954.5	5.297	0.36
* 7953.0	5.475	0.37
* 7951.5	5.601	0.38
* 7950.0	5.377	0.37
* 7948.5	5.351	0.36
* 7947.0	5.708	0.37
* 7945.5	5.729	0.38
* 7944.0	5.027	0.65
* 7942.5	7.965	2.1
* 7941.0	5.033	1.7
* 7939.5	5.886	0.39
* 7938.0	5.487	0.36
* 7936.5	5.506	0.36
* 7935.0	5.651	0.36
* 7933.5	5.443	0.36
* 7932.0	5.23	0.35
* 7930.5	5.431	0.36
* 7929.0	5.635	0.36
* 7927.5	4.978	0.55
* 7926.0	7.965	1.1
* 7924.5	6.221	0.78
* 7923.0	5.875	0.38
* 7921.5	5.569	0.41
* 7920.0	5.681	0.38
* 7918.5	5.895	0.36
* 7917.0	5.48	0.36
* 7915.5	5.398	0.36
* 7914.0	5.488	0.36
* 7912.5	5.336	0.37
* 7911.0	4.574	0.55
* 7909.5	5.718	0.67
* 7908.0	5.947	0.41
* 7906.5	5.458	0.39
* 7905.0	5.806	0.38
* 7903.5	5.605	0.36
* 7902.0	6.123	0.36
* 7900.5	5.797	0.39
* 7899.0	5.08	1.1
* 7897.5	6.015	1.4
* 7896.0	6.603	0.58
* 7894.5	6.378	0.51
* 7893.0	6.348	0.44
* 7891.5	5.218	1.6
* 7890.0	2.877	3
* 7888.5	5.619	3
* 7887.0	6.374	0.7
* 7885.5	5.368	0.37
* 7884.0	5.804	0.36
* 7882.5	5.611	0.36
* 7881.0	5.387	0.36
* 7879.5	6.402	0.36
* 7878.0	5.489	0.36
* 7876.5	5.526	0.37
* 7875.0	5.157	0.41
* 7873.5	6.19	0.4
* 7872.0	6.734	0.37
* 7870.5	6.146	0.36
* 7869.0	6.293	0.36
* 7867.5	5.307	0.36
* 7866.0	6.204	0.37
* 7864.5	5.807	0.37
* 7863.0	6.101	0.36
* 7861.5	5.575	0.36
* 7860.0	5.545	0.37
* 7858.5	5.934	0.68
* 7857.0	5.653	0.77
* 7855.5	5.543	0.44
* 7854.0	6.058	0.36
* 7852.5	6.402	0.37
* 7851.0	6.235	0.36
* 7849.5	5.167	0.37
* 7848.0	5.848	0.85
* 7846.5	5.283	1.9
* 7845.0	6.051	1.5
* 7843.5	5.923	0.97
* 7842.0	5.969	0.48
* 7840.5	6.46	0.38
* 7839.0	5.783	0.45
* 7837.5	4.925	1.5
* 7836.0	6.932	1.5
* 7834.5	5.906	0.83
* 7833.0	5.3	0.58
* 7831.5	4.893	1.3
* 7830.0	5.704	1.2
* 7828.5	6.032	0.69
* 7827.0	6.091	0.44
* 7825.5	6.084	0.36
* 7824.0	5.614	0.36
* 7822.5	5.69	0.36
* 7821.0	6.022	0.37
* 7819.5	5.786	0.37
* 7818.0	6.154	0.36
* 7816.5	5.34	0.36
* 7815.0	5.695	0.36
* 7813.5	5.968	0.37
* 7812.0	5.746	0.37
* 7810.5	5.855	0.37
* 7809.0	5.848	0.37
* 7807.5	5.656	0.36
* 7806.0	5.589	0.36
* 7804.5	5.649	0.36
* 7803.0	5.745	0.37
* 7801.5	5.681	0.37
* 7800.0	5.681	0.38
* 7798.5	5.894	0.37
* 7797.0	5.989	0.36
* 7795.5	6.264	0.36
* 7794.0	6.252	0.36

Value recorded -7.1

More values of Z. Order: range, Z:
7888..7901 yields -6.7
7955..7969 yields -5.5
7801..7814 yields -6.2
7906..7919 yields -5.8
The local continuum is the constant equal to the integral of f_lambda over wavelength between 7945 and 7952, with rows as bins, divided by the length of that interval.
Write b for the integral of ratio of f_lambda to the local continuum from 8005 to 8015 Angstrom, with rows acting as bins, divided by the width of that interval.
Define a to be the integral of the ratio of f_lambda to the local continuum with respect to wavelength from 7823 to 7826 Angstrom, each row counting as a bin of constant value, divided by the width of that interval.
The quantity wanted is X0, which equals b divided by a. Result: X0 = 0.96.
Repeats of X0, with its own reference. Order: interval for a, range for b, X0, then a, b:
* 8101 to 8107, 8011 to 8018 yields 1.01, 1.00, 1.01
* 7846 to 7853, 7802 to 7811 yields 0.99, 1.04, 1.03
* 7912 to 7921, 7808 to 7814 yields 1.05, 1.00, 1.05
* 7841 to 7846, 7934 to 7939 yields 0.93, 1.08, 1.00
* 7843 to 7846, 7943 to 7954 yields 0.93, 1.07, 1.00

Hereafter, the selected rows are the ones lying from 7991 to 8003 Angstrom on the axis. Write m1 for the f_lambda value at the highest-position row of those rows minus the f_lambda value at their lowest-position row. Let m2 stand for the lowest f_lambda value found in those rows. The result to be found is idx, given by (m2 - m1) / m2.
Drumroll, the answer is 0.79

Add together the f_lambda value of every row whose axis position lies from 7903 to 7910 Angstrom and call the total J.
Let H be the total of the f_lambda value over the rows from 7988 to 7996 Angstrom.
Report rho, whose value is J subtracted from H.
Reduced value -1.0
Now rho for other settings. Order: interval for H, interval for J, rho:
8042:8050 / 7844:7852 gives 2.3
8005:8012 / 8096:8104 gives -1.8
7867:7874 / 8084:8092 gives 1.2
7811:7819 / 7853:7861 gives 0.2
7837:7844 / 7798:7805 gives 0.4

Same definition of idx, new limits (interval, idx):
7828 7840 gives 1.05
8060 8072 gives 1.06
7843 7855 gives 0.97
